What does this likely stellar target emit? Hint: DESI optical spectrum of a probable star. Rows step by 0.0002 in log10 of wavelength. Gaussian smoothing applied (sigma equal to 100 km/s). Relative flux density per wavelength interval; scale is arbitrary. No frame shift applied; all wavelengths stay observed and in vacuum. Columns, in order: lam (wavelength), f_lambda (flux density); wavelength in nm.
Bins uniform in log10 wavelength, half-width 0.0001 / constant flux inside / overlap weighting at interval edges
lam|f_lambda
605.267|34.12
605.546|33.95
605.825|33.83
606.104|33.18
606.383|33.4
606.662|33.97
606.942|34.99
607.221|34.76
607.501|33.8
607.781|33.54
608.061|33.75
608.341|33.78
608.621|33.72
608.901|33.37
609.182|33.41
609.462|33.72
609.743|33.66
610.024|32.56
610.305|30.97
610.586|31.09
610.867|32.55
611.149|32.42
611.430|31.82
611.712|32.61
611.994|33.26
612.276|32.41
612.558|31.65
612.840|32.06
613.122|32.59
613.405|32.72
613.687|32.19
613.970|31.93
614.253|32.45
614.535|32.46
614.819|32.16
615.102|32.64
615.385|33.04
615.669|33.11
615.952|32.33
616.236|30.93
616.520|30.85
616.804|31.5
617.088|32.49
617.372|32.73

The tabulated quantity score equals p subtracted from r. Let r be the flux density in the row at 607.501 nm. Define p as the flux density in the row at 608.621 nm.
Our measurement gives 0.08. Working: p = 33.72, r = 33.8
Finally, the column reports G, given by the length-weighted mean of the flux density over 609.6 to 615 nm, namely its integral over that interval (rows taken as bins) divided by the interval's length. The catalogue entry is 32.3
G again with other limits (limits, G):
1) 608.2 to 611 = 32.9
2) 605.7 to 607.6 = 34.0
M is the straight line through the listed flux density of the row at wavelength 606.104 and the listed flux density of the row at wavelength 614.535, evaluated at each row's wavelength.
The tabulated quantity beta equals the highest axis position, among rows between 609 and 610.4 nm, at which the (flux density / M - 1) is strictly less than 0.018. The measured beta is 610.305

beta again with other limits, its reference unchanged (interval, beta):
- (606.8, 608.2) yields 607.781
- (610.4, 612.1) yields 611.994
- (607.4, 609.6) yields 609.182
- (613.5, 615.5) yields 615.102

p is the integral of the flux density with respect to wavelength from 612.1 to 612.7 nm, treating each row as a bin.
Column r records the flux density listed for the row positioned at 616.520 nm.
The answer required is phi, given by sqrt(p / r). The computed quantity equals 0.790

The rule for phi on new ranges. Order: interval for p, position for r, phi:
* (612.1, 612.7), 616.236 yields 0.789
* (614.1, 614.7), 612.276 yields 0.775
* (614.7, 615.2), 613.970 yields 0.712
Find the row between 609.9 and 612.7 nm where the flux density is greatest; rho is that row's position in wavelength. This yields 611.994 nm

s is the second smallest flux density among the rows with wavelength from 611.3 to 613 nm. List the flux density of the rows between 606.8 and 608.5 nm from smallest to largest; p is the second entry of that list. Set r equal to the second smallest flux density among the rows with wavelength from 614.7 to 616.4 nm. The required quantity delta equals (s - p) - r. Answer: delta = -34.1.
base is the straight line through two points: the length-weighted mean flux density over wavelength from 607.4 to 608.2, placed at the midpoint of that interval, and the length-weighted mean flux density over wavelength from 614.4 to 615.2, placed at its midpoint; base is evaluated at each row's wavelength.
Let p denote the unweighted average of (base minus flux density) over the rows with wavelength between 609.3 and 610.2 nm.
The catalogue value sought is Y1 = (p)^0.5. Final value 0.1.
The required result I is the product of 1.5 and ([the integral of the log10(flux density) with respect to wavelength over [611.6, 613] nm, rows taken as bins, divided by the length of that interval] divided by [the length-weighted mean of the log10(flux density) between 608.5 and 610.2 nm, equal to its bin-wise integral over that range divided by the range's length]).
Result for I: 1.49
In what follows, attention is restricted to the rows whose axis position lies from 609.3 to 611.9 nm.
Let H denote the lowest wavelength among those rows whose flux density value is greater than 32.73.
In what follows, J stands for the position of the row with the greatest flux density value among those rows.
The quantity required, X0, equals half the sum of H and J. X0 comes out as 609.46 nm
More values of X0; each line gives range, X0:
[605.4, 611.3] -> 606.24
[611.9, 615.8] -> 611.99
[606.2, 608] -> 606.66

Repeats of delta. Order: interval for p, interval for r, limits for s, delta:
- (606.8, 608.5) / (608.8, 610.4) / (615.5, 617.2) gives -35.4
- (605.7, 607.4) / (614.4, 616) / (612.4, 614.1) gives -33.8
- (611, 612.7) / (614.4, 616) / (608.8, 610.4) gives -31.6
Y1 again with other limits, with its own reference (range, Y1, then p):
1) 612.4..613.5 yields 0.7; 0.5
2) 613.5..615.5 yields 0.1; 0.0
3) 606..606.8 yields 0.7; 0.4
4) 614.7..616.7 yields 0.3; 0.1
